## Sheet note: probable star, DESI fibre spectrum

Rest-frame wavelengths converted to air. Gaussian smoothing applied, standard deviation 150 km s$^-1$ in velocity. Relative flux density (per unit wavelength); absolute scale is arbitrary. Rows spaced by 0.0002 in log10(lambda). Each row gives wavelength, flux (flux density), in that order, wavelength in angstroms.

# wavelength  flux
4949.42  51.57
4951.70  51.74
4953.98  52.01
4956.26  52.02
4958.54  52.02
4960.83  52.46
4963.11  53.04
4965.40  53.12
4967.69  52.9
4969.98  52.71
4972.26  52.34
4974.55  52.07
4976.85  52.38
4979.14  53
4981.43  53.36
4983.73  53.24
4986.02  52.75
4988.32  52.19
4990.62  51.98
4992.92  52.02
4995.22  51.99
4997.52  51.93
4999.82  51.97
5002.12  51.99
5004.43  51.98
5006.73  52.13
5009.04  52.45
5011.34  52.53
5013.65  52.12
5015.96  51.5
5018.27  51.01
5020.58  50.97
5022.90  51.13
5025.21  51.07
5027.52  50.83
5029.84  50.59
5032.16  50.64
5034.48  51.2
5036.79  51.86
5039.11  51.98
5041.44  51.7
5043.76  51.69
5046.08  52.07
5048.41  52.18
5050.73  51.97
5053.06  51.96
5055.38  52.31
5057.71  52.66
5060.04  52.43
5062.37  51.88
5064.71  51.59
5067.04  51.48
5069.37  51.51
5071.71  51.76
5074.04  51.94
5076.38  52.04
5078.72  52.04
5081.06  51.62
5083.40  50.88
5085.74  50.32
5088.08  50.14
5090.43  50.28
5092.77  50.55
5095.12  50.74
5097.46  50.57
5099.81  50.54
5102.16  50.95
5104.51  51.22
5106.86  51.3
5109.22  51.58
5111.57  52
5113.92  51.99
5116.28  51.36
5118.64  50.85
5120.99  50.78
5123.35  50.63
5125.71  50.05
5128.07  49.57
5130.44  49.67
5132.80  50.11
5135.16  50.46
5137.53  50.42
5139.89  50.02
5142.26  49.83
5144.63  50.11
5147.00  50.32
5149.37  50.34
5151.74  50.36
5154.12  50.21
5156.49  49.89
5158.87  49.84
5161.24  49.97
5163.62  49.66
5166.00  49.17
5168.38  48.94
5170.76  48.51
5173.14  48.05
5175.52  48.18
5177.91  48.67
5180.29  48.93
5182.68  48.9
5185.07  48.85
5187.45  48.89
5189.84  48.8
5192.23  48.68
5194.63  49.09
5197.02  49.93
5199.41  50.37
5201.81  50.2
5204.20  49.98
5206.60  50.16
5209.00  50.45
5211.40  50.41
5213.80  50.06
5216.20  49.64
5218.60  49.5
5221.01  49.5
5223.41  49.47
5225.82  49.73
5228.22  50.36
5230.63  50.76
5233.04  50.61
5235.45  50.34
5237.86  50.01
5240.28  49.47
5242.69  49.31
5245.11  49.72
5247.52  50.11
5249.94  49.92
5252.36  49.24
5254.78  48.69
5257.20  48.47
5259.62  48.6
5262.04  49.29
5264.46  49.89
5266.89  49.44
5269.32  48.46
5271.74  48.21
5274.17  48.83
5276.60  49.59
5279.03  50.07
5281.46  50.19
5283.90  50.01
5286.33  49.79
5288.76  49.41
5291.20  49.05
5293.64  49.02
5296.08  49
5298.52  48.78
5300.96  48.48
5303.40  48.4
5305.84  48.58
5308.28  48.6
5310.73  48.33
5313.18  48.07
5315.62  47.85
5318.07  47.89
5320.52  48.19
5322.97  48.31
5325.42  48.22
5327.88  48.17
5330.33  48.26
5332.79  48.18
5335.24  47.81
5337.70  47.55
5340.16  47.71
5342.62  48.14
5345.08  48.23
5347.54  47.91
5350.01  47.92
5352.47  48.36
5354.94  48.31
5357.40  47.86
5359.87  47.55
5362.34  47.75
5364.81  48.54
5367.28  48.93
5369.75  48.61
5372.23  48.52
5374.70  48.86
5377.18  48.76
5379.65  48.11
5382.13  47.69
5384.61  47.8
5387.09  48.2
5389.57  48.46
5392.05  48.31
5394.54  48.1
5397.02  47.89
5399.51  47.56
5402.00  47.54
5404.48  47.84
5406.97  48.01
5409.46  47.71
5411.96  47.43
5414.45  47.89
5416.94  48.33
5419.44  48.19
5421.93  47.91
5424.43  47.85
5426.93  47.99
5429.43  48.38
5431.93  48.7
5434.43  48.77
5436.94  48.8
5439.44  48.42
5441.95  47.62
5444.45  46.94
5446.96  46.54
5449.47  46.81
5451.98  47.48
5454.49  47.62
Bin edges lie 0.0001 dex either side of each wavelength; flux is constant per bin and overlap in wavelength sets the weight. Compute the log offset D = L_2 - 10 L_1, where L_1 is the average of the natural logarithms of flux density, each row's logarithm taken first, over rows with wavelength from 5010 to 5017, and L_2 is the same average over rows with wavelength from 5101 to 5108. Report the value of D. -35.6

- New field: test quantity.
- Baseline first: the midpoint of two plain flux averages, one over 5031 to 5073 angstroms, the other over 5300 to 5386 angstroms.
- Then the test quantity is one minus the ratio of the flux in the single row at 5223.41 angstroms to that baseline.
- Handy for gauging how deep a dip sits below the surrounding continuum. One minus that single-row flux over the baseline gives 0.011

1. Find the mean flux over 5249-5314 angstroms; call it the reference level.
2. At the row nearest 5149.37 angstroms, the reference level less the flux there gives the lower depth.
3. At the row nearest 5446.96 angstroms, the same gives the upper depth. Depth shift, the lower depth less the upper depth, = -3.8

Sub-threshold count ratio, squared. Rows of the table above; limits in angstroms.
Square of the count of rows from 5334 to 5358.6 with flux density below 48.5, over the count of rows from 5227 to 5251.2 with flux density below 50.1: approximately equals 4.0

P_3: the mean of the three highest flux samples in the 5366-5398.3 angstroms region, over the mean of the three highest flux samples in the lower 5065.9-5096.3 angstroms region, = 0.939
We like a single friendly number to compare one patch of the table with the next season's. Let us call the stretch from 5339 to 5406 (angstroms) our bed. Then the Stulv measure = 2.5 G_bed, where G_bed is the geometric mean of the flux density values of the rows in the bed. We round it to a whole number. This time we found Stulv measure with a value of 120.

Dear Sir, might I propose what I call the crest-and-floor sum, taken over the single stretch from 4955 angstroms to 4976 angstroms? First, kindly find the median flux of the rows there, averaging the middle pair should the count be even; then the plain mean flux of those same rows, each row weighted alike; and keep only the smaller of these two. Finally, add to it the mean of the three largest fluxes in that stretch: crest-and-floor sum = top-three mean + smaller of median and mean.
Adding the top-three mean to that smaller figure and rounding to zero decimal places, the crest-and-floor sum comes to 105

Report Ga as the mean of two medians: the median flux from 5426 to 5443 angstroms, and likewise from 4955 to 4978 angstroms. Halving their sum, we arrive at 50.4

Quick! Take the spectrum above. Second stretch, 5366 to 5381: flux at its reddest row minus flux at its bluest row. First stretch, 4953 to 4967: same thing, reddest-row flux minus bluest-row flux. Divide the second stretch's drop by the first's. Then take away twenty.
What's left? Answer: -20.7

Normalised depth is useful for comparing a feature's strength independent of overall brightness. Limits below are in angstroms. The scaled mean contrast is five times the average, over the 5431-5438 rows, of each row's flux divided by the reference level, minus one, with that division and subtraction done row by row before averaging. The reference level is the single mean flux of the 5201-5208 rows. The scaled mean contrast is -0.14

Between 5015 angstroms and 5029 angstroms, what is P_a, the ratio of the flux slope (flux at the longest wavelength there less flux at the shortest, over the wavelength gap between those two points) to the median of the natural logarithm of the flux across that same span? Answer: -0.015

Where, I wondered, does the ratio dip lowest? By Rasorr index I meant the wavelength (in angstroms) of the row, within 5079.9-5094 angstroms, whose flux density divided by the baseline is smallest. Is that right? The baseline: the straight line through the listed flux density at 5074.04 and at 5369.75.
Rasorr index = 5088.08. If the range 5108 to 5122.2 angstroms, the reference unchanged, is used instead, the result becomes 5120.99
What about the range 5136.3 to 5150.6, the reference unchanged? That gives 5142.26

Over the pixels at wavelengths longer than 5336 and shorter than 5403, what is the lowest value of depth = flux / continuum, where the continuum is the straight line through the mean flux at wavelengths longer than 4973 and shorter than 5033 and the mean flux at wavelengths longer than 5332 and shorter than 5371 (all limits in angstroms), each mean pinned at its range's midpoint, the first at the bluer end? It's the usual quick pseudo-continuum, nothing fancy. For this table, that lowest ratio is 0.986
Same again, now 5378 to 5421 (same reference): 0.999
